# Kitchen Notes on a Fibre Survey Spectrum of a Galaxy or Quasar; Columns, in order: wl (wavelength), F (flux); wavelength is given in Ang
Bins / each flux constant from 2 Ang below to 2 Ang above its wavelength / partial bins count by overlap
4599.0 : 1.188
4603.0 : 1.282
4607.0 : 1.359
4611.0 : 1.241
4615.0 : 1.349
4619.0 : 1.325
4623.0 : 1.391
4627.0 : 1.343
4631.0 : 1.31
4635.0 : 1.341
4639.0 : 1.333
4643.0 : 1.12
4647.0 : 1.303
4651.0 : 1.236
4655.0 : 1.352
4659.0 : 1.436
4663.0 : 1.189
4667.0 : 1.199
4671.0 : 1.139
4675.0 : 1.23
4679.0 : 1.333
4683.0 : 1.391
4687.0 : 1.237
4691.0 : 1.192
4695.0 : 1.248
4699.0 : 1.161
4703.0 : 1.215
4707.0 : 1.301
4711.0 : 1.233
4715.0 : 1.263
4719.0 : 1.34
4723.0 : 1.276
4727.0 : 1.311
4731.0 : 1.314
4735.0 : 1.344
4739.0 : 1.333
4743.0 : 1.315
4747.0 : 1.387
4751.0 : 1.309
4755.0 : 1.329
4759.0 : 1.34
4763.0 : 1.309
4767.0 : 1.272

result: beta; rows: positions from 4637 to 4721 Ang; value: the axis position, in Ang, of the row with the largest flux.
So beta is 4659.0 Ang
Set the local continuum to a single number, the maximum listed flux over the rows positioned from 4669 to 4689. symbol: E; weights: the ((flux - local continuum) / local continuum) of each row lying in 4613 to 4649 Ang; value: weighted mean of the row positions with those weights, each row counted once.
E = 4636.2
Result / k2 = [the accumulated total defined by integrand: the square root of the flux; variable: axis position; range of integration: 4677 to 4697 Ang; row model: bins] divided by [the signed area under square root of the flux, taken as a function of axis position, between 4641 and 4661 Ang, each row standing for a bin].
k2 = 1.00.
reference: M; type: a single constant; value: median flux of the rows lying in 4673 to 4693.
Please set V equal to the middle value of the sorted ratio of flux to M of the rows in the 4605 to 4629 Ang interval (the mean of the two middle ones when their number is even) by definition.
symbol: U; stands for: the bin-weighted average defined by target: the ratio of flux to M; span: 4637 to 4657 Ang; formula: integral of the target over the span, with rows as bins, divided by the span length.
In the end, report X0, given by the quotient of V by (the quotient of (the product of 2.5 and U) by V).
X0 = 0.462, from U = 1.03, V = 1.09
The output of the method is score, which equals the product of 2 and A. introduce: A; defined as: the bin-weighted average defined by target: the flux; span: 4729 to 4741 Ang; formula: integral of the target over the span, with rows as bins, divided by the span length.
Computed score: 2.66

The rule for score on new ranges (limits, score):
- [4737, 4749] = 2.69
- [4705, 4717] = 2.53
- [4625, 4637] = 2.66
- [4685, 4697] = 2.45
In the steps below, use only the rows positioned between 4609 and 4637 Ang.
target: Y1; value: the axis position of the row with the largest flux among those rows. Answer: 4623.0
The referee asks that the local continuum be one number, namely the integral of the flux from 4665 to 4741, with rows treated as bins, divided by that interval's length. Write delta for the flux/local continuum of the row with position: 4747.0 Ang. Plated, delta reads 1.10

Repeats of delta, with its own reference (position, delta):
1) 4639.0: 1.05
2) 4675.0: 0.97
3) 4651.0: 0.98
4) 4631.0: 1.03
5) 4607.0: 1.07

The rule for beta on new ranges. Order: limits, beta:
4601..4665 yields 4659.0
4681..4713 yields 4683.0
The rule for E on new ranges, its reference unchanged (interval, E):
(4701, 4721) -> 4709.6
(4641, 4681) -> 4660.7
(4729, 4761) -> 4744.5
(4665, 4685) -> 4671.5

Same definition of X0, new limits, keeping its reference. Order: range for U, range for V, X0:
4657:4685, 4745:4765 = 0.448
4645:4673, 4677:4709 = 0.395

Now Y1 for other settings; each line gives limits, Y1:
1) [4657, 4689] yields 4659.0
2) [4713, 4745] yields 4735.0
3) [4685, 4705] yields 4695.0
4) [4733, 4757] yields 4747.0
